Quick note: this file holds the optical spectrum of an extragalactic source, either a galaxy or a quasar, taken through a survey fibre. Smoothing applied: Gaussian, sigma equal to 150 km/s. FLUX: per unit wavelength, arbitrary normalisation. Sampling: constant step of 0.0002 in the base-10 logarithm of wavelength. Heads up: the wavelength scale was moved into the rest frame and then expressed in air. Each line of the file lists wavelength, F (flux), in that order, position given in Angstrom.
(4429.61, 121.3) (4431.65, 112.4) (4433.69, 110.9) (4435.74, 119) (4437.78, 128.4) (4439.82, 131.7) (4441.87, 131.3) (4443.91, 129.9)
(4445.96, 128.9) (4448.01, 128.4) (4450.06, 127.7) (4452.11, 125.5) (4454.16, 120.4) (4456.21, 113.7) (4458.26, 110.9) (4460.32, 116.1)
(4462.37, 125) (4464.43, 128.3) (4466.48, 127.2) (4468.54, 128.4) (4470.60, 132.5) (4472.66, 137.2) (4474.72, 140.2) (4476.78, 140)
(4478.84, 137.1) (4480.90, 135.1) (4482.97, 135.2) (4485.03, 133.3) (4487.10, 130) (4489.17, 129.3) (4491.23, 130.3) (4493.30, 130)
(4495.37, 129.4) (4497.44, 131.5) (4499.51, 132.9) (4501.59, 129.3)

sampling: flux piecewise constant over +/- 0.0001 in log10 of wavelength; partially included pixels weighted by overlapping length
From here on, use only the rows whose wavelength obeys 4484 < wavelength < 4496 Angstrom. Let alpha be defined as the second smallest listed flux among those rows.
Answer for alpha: 129.4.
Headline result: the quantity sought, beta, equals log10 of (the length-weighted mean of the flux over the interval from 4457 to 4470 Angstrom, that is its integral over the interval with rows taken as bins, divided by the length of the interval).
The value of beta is 2.09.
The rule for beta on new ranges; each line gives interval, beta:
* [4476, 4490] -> 2.13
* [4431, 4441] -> 2.08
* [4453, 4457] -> 2.07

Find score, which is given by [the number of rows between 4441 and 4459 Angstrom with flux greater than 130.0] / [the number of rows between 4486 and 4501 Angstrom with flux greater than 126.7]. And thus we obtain 0.1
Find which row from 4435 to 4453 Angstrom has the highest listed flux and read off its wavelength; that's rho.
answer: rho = 4439.82 Angstrom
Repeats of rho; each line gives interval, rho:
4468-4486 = 4474.72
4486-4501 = 4499.51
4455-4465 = 4464.43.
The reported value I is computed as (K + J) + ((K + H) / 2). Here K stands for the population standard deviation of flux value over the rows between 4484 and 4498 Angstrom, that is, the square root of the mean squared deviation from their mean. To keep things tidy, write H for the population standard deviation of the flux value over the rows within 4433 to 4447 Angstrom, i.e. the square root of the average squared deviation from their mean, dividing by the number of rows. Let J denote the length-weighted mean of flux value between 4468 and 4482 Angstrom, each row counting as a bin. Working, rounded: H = 7.2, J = 136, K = 1.3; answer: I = 142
